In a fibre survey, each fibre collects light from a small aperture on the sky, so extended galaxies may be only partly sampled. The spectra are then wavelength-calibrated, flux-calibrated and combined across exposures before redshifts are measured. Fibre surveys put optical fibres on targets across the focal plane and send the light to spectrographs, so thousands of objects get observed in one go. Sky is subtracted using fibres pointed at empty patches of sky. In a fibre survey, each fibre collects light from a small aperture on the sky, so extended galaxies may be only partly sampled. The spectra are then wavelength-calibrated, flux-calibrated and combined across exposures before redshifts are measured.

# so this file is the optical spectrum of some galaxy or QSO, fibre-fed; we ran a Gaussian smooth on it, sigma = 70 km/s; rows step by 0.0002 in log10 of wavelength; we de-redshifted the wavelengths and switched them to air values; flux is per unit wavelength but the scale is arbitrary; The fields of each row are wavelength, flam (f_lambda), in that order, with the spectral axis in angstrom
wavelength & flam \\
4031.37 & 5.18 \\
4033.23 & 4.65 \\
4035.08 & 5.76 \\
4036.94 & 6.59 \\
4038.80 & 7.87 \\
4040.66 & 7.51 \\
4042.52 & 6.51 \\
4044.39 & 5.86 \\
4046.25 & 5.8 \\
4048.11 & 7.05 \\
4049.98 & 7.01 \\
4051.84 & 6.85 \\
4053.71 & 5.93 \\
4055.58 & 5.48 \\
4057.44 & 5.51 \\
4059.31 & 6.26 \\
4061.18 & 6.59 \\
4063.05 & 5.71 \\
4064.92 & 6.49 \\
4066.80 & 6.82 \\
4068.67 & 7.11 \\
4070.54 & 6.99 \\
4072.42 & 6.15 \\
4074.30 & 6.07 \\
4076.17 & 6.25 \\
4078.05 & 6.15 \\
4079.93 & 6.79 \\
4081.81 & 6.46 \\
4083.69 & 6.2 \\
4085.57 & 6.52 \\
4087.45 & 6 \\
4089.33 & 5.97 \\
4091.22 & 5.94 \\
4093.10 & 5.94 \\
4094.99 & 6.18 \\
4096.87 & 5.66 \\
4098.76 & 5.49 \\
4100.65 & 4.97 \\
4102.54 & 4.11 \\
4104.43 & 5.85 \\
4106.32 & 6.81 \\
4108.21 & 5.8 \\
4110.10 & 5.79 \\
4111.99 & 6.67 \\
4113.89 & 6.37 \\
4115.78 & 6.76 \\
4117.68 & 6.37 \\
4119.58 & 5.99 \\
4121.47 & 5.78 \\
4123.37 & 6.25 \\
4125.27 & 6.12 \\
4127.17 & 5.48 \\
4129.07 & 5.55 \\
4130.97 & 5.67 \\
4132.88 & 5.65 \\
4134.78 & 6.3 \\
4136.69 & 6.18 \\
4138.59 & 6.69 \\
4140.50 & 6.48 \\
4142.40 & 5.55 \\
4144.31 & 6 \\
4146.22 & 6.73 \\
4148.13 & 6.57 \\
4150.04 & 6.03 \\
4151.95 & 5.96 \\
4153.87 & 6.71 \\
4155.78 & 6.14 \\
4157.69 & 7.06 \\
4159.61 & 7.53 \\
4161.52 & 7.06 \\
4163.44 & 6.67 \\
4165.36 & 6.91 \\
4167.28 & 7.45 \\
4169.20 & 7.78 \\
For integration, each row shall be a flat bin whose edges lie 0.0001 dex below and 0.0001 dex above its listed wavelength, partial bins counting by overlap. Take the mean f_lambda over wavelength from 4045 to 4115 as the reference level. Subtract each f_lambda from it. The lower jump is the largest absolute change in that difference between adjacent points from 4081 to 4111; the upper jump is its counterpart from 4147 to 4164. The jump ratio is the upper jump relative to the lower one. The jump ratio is 0.53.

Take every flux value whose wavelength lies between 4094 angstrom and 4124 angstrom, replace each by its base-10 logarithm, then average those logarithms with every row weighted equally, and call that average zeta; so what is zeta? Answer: 0.770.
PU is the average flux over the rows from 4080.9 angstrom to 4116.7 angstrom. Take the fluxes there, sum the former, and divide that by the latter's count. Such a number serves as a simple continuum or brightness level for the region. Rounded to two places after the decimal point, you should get 5.97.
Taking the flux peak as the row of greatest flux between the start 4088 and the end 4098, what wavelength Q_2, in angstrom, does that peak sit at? 4094.99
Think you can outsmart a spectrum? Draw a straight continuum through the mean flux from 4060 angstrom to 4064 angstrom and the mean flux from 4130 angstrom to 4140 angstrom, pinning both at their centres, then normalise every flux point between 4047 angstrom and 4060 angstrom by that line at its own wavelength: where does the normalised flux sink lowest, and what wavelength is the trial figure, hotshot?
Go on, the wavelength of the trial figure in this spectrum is 4055.58 angstrom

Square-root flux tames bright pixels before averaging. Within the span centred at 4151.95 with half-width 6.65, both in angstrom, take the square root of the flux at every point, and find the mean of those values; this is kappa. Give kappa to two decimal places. 2.54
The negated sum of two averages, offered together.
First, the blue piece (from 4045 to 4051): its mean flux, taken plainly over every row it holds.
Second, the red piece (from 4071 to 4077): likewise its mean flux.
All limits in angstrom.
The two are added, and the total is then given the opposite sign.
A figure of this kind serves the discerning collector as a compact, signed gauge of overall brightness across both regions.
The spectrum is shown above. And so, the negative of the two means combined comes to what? -12.8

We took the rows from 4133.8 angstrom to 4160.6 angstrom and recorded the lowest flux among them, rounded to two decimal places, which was 5.55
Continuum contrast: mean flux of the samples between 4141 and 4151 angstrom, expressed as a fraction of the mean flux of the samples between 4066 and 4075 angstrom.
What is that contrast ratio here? 0.93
